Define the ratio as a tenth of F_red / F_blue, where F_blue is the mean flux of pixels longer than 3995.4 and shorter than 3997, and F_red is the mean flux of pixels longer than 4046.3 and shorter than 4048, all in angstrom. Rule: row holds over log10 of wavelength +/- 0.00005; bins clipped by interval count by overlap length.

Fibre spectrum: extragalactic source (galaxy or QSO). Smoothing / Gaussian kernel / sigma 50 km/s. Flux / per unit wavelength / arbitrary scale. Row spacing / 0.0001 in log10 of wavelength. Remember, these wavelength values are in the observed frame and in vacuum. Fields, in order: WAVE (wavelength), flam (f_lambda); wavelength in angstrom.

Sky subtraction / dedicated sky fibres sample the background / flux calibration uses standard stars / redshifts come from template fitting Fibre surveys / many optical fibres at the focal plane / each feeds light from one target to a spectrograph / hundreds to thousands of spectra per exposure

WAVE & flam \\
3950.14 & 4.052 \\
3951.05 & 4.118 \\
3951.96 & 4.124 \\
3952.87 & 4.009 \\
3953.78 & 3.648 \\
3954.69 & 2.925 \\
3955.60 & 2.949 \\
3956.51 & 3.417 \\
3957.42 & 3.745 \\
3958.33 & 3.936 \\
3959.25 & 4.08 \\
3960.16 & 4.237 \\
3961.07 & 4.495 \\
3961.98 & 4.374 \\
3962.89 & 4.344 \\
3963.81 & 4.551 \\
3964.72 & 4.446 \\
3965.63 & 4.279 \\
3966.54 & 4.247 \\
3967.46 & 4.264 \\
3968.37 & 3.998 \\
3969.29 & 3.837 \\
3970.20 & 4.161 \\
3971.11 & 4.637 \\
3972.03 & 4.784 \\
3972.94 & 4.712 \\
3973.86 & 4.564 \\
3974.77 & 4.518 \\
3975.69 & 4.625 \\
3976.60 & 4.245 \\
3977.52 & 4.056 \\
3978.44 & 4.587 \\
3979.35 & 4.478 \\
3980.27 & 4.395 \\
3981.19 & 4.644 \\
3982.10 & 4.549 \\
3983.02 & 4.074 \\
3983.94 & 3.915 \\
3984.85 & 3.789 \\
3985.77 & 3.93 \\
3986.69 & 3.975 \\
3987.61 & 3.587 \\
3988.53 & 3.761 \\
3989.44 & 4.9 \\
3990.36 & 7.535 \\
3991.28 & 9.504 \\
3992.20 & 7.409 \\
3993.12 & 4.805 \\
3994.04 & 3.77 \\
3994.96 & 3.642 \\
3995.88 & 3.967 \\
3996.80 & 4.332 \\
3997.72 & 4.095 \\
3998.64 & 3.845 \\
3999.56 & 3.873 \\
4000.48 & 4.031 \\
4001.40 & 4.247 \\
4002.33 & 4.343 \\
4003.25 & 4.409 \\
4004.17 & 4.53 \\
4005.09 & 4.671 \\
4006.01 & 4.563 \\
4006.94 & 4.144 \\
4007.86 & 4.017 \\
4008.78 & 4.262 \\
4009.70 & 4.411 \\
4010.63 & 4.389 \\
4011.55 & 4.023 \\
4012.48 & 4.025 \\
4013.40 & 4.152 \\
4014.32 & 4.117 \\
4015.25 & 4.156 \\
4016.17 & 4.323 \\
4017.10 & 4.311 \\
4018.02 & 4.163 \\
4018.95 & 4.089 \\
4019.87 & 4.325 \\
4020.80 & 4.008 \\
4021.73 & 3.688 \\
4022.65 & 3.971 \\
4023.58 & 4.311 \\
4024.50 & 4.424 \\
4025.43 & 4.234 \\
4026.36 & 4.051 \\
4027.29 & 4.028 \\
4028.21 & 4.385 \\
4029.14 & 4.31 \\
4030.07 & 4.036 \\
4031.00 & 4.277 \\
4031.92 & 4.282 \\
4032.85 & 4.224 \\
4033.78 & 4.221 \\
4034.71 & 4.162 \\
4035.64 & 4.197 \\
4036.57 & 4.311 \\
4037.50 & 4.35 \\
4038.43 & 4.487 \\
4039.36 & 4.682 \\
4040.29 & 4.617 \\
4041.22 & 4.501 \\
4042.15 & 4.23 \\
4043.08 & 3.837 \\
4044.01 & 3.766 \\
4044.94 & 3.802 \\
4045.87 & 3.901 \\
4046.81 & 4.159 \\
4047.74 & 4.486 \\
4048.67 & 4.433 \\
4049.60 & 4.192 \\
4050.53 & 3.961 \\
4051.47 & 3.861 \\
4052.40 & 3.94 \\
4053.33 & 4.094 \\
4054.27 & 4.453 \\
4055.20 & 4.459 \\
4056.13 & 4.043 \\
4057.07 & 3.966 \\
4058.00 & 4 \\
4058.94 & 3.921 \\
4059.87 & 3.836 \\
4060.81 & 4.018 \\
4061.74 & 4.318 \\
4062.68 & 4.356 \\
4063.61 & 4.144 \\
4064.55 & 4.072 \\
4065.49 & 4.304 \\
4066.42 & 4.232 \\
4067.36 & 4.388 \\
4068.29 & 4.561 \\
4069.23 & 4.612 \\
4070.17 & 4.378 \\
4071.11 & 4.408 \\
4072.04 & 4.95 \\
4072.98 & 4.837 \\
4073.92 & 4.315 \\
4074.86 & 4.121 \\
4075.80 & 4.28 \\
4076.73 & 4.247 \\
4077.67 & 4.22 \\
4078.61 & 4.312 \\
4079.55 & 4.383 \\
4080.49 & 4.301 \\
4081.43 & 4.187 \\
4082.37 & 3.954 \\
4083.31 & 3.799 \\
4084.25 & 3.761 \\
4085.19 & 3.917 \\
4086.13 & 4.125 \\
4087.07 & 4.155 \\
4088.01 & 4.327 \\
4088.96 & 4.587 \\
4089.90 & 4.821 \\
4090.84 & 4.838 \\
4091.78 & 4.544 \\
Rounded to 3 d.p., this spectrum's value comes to 0.104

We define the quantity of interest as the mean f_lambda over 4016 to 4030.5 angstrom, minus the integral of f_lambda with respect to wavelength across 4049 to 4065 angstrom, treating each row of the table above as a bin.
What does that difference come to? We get -61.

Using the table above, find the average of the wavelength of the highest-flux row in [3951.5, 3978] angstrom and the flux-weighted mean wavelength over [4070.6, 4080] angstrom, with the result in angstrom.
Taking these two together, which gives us 4023.6 angstrom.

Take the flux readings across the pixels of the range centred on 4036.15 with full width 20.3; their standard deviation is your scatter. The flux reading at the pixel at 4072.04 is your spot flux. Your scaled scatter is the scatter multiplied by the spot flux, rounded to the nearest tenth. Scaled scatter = 1.2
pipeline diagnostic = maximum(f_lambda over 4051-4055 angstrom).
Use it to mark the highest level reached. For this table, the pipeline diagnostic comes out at 4.453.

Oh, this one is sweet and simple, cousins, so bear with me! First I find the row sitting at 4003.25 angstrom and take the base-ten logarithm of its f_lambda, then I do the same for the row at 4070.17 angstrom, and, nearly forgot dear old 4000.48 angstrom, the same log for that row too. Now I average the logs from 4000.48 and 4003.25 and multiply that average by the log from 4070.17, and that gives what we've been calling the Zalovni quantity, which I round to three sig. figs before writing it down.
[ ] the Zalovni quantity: 0.401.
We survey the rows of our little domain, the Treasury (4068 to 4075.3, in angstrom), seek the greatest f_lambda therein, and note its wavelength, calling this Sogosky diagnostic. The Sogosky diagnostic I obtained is 4072.04 angstrom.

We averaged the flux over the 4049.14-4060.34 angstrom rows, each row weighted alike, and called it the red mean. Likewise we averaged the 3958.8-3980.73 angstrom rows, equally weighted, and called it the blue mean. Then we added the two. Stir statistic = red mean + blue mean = 8.4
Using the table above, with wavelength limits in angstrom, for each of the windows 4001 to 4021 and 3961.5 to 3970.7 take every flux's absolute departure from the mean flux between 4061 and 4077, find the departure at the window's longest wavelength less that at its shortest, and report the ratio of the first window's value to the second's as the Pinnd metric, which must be 1.1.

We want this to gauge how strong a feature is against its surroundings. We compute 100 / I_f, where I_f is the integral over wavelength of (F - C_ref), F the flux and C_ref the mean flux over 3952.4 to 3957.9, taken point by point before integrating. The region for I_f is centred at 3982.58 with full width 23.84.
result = 3.2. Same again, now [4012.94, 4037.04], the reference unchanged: 5.7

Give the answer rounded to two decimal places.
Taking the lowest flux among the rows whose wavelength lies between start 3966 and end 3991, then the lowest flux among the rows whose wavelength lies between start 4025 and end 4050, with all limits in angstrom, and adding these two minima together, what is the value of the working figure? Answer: 7.35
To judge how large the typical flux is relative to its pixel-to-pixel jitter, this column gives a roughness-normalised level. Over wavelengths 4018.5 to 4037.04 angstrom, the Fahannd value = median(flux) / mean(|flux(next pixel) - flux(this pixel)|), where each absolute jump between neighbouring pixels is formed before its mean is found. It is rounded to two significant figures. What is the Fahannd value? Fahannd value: 25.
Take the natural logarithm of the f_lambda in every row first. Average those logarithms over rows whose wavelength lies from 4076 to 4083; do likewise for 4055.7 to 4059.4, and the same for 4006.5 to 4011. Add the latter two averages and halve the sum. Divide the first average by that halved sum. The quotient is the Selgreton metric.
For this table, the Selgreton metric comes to 1.02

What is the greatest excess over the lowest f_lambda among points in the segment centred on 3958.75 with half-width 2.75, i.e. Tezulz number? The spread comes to 1.1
